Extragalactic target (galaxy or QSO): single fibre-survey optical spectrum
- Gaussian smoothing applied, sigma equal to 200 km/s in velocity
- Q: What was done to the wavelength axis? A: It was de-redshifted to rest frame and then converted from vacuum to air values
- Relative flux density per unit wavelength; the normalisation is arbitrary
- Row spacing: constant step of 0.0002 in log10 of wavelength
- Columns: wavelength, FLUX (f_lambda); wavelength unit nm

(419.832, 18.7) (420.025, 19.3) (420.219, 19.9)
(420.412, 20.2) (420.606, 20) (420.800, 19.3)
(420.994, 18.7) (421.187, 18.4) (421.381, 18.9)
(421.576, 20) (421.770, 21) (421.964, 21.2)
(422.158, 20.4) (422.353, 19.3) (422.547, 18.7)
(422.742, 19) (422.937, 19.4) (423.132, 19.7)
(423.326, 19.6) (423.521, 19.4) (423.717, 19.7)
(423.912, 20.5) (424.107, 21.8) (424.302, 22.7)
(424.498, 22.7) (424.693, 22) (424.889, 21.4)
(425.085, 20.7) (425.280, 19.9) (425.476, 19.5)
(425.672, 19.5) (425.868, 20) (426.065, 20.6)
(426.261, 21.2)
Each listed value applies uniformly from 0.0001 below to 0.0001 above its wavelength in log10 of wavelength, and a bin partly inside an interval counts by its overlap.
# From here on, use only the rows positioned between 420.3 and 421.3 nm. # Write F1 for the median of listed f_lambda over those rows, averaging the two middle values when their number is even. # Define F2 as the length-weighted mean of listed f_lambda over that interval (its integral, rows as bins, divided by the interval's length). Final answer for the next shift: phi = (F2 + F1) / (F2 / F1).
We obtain 38.6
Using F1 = 19.30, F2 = 19.34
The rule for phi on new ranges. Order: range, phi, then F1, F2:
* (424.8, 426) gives 39.7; 19.95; 20.16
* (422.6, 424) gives 39.2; 19.60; 19.57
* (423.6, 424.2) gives 40.9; 20.50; 20.60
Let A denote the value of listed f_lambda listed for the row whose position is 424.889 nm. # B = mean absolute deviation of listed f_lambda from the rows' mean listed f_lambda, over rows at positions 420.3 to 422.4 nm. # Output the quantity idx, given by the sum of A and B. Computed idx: 22.2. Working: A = 21.4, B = 0.77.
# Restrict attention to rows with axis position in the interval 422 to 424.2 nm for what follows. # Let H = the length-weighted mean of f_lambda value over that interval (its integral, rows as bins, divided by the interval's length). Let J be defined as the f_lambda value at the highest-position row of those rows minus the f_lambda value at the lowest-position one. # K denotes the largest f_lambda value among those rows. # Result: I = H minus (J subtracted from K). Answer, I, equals -0.6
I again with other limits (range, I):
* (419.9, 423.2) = -1.2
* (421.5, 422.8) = -2.2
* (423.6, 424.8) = 1.1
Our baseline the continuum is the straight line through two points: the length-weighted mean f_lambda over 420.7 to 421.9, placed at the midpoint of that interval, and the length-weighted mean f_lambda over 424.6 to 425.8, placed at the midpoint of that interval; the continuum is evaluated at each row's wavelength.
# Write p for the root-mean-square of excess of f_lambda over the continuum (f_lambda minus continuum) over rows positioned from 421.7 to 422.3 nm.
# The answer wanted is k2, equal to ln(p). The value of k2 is 0.27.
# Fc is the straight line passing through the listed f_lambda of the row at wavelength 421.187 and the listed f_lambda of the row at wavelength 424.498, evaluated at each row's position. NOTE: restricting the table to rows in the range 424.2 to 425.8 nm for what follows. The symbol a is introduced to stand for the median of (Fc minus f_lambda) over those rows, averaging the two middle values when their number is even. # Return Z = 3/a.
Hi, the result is 1.3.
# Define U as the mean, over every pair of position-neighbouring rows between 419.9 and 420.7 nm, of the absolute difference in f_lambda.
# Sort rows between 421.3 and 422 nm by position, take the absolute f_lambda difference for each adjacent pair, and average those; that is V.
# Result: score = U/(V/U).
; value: 0.18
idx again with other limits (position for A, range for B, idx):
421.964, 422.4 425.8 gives 22.3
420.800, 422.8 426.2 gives 20.3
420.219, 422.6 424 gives 20.2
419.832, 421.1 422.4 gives 19.6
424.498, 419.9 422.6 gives 23.4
